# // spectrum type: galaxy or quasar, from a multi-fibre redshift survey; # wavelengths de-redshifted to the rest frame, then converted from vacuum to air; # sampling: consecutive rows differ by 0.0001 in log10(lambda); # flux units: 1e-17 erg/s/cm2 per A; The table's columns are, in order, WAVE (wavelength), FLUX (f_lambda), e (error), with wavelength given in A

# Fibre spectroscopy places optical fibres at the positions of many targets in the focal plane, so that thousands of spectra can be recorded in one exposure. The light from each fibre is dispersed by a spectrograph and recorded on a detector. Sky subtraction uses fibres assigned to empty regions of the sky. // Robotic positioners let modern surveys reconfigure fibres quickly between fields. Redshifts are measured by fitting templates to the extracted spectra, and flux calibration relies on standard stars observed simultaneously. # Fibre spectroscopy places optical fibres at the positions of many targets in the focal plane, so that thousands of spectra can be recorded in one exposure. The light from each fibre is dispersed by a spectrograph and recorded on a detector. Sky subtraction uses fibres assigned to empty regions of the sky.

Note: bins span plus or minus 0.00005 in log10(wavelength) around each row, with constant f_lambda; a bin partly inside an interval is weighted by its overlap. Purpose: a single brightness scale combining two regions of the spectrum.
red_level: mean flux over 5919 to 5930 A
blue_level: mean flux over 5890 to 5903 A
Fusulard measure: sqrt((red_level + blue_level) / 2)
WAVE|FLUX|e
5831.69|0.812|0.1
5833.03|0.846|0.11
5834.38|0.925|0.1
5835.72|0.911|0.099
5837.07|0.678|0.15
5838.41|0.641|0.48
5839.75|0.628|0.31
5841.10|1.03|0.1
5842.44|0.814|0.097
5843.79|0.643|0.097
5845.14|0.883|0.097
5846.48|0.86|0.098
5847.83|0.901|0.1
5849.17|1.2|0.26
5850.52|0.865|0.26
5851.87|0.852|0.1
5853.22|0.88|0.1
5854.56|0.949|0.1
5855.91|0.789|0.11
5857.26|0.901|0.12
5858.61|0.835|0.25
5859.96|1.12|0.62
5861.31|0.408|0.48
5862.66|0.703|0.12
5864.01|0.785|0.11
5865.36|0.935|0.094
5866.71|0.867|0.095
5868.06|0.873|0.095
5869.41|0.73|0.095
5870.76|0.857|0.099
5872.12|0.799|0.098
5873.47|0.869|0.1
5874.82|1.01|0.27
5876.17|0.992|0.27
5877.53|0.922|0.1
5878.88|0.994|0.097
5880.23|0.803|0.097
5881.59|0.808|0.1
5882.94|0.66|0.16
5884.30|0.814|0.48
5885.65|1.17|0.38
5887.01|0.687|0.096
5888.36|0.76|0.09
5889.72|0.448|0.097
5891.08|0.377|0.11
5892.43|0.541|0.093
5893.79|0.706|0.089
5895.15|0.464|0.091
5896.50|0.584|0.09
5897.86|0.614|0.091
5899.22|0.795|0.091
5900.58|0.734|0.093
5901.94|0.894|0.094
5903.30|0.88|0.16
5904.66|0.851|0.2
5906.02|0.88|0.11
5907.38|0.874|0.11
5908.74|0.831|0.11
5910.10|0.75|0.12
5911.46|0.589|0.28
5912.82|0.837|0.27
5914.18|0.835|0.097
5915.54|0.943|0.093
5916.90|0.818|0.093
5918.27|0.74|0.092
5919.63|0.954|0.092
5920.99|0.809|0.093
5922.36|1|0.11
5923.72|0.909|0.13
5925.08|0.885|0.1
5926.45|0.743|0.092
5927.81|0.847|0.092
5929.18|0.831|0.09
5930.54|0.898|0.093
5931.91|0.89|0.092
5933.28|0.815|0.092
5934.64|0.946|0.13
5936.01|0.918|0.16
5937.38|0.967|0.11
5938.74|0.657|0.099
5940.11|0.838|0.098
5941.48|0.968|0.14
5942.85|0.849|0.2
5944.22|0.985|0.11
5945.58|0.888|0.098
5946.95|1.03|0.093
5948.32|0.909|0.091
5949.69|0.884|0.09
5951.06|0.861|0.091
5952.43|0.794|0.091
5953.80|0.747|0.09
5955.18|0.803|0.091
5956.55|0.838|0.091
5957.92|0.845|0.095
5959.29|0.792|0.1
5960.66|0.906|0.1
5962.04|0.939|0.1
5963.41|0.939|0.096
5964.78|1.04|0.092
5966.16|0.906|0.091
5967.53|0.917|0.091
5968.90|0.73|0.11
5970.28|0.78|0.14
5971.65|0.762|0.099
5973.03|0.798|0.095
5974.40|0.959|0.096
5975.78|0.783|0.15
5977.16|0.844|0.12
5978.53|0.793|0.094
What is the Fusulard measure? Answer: 0.868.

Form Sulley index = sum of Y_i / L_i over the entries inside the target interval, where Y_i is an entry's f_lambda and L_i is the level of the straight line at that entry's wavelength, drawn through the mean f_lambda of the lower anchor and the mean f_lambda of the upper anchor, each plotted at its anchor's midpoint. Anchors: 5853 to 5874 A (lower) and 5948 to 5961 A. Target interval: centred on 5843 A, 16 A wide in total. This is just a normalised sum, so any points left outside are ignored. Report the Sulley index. 12.1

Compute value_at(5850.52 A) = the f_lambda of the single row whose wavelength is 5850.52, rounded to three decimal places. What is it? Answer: 0.865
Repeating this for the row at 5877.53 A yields 0.922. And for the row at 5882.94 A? 0.660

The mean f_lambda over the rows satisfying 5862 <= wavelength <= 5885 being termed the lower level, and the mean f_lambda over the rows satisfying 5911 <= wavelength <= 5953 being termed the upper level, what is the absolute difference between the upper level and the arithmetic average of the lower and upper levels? 0.009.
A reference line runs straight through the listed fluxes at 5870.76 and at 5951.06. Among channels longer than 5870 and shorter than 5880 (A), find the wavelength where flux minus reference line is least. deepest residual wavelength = 5872.12 A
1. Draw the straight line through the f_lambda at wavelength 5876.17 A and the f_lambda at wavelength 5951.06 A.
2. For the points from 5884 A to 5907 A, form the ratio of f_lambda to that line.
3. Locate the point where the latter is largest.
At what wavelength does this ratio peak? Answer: 5885.65 A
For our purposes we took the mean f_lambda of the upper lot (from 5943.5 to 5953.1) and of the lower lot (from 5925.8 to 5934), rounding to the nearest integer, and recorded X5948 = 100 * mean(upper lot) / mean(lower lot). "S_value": 108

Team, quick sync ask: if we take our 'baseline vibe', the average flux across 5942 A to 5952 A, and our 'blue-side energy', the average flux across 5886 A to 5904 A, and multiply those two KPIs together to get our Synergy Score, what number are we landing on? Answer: 0.60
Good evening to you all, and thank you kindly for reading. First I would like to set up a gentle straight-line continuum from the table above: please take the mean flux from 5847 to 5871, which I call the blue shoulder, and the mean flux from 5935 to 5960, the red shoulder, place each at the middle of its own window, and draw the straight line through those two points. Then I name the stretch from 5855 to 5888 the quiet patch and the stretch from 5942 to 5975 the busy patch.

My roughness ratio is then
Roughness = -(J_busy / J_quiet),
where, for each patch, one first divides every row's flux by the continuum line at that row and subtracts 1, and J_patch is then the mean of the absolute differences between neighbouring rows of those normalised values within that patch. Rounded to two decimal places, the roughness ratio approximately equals -0.43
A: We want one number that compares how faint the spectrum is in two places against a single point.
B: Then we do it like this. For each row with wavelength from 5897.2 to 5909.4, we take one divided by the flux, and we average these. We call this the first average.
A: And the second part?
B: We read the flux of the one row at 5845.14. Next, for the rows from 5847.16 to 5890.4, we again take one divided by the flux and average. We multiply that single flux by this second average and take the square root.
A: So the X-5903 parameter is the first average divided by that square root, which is 1.19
